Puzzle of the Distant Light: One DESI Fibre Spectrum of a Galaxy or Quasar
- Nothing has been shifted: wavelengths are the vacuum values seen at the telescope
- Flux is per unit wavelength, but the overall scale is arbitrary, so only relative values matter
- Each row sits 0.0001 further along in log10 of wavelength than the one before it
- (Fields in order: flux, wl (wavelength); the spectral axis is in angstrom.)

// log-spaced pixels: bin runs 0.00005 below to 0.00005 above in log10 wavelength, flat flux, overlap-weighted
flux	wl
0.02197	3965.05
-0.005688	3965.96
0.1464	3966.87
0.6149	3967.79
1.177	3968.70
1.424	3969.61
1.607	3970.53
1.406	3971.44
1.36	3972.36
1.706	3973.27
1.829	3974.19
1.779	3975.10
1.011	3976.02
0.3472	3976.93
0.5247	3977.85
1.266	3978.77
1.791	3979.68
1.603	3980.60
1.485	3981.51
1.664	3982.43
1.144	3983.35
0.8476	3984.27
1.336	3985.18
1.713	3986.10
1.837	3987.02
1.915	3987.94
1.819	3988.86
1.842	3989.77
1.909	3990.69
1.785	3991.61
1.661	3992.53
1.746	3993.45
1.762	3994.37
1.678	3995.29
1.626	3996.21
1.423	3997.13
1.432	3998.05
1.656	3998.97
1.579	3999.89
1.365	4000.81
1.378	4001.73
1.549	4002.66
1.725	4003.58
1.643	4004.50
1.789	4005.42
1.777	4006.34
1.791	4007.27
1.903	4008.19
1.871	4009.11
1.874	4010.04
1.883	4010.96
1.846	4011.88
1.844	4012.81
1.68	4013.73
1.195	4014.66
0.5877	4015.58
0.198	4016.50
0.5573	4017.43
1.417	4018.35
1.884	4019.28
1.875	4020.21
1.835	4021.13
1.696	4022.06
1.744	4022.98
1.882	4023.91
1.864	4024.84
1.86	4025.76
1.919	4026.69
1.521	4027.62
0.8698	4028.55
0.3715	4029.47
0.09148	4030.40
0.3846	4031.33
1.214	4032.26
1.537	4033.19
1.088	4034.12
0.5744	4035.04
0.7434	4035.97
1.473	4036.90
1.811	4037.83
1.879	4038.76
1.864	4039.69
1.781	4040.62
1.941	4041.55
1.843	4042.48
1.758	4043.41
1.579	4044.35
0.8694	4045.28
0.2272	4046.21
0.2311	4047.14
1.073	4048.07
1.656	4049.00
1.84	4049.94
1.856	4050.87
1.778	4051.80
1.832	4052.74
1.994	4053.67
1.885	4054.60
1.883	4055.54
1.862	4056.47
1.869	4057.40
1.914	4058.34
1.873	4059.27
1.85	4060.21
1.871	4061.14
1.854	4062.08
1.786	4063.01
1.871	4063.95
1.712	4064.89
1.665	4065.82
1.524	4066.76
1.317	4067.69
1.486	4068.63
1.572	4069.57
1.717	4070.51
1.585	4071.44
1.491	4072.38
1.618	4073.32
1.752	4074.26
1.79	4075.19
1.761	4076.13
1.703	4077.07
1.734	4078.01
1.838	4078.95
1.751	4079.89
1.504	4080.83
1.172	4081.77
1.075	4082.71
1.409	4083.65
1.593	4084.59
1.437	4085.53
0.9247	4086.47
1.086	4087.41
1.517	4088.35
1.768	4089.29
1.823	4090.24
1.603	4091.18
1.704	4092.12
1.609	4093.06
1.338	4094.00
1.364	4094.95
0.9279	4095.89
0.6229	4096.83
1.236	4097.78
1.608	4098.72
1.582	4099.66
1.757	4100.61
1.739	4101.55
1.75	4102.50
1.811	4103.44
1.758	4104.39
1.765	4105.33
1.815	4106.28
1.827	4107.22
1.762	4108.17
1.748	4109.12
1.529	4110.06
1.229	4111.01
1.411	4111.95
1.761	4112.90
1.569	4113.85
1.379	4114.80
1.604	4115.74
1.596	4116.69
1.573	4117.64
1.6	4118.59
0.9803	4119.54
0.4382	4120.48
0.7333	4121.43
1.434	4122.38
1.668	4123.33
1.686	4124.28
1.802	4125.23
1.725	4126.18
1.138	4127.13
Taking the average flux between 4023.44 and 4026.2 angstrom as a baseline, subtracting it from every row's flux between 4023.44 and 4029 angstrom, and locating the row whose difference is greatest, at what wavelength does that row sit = 4026.69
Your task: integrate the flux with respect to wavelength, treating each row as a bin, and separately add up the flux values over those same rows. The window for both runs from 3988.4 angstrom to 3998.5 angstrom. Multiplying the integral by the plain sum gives 321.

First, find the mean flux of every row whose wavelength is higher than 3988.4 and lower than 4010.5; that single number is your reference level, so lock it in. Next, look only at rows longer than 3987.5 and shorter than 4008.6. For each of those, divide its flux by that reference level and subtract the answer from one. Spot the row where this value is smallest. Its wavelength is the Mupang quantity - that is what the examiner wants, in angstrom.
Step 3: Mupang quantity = 3987.94 angstrom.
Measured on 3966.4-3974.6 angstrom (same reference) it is 3974.19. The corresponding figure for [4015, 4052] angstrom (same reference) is 4041.55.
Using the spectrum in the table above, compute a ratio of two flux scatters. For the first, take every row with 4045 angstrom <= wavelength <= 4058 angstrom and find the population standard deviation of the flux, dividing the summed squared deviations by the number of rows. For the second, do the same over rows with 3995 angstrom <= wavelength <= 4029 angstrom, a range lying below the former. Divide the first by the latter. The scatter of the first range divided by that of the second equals 1.48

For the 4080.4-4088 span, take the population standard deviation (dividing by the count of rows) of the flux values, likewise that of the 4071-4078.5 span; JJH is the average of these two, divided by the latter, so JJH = 1.66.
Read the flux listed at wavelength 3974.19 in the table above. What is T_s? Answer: 1.829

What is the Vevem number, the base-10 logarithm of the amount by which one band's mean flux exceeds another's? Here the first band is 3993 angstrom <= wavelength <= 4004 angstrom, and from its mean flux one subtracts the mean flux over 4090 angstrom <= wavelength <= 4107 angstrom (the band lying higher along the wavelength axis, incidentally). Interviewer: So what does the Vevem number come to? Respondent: -1.5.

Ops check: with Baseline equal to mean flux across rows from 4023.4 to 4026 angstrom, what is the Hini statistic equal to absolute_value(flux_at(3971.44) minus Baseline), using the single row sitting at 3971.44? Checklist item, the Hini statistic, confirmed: 0.46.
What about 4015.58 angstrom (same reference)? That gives 1.28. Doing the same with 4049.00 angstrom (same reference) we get 0.21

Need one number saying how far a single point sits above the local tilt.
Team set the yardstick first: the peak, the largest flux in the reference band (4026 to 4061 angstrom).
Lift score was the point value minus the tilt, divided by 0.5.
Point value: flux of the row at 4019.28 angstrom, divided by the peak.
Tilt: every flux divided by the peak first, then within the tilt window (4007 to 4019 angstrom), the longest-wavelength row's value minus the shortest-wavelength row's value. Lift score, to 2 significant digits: 2.3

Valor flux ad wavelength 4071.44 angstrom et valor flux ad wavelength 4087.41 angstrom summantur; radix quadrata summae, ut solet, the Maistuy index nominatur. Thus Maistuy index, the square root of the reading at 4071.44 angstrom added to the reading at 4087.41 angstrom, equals 1.63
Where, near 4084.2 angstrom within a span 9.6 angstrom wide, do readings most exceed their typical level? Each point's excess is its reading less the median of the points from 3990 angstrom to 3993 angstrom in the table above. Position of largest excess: 4079.89 angstrom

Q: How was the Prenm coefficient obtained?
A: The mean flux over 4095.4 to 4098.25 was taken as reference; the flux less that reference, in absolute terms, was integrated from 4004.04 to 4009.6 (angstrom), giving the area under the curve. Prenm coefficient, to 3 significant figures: 4.80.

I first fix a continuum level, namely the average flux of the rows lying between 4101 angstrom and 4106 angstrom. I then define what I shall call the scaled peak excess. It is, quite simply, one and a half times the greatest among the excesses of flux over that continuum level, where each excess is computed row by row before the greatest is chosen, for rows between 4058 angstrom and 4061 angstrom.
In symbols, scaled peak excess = 0.22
